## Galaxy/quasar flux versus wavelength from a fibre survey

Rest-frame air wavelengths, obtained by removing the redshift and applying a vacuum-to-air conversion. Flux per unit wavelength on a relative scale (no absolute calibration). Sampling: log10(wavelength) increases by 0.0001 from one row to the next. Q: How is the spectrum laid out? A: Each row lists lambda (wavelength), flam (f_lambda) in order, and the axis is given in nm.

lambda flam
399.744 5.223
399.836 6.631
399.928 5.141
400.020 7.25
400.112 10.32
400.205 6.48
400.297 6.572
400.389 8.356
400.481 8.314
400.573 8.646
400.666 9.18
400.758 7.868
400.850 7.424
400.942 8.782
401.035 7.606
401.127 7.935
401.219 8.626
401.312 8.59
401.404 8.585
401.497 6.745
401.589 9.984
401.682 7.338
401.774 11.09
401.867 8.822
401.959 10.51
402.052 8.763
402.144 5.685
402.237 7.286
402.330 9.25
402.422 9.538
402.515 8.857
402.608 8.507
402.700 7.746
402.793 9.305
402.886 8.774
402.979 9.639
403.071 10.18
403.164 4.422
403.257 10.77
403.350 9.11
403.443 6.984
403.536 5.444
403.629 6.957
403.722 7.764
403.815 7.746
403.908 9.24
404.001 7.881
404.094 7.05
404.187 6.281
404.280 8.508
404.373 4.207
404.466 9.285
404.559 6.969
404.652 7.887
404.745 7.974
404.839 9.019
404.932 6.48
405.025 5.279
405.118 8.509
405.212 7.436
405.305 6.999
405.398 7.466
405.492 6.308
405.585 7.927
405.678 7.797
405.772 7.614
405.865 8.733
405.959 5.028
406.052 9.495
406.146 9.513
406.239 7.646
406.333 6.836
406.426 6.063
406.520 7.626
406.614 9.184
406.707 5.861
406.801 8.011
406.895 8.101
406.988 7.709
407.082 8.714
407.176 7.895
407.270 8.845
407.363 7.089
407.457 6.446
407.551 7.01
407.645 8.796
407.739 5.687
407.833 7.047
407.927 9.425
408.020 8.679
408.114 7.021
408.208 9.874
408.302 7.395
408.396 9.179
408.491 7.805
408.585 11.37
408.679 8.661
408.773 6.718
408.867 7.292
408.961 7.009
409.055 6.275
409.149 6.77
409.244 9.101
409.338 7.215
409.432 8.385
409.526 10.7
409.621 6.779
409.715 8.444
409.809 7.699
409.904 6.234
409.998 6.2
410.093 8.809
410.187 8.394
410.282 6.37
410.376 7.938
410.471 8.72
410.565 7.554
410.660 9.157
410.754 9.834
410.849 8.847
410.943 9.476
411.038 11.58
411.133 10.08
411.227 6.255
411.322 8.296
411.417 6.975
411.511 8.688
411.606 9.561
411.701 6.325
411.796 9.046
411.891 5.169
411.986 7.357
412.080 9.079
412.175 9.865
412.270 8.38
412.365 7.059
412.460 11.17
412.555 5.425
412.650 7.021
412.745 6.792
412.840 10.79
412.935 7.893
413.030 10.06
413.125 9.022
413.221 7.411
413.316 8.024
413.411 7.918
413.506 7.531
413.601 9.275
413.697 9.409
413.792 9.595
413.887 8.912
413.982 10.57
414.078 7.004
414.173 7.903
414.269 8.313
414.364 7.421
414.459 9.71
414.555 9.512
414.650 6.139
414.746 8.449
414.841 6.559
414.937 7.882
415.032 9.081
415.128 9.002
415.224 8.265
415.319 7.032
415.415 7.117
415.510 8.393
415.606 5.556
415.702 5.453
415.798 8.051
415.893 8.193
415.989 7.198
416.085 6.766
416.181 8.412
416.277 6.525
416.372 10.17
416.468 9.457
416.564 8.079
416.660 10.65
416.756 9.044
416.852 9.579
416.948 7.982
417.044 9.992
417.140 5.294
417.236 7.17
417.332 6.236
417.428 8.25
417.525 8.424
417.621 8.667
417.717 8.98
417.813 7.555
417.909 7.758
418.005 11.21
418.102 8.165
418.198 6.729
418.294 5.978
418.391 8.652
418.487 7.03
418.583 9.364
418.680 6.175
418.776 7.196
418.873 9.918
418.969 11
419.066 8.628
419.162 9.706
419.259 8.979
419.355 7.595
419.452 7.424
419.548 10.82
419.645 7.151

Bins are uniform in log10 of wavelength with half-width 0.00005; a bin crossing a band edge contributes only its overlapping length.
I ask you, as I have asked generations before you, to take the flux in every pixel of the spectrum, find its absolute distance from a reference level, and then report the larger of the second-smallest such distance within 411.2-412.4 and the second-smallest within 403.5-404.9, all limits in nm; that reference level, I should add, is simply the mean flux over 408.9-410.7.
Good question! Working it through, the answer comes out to 0.5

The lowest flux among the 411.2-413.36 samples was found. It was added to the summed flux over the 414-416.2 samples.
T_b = 183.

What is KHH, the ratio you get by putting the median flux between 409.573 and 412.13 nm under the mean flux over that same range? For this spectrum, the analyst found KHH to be 0.966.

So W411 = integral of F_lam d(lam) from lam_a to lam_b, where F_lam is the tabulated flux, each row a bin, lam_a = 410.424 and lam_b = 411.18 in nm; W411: 7.1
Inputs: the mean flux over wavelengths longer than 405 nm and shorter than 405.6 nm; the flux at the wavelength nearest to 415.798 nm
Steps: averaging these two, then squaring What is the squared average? 58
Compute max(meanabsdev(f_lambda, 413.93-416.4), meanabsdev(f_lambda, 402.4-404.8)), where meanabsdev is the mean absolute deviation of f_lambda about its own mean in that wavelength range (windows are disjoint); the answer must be 1.24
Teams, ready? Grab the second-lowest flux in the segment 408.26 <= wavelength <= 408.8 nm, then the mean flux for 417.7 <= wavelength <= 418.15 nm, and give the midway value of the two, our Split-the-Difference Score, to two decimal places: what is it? 8.06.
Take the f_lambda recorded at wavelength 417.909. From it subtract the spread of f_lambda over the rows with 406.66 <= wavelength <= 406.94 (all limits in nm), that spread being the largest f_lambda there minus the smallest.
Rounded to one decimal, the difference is 5.5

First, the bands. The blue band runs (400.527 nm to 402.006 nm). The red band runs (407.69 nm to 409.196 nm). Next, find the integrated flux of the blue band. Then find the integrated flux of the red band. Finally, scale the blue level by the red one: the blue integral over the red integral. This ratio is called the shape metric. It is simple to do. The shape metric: 1.07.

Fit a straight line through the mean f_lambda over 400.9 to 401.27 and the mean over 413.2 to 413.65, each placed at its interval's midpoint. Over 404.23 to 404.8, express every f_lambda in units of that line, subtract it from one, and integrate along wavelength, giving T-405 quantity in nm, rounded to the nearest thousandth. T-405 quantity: 0.048 nm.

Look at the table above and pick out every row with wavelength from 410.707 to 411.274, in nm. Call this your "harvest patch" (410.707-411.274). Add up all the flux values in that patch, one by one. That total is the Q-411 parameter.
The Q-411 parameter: 56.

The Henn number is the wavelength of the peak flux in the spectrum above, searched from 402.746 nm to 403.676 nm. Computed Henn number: 403.257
